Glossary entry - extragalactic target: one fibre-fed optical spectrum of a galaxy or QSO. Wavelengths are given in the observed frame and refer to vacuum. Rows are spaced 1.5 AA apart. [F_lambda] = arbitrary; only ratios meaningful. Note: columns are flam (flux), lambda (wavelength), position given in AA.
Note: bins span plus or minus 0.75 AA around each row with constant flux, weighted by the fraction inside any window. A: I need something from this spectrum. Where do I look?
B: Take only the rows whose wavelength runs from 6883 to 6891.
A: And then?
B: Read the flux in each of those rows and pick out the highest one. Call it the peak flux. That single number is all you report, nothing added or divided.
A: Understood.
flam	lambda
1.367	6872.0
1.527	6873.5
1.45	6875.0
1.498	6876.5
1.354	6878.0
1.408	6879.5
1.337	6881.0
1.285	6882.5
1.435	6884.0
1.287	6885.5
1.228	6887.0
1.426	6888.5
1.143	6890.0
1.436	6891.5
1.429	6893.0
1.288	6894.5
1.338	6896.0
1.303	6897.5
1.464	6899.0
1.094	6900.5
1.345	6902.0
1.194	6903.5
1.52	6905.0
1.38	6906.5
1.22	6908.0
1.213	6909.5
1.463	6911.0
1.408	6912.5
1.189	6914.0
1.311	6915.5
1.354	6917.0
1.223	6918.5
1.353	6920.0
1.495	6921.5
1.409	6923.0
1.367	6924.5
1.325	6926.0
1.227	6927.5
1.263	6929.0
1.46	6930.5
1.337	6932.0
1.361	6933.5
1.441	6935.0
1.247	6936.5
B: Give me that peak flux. 1.435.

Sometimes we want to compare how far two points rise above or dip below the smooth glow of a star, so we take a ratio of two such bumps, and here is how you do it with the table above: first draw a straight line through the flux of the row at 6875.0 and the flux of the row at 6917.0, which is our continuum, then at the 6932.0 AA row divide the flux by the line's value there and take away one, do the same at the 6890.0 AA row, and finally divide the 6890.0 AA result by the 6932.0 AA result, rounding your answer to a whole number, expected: -15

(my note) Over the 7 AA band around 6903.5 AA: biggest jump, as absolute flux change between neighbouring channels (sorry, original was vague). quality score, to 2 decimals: 0.33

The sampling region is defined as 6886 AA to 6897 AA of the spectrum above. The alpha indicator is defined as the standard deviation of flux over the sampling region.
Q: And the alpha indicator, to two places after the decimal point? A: 0.11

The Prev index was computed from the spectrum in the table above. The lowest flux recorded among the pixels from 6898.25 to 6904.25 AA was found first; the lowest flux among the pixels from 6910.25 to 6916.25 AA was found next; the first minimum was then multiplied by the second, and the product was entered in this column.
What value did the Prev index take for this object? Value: 1.30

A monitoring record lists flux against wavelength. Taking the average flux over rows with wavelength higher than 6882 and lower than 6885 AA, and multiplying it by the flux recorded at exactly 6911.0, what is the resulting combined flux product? 1.99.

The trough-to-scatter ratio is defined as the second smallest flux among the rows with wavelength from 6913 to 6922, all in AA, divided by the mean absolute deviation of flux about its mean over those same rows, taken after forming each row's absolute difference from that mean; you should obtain 15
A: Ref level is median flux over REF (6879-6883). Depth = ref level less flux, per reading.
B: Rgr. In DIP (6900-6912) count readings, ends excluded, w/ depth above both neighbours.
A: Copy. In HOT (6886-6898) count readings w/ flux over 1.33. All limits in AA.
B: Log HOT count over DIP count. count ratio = 2.0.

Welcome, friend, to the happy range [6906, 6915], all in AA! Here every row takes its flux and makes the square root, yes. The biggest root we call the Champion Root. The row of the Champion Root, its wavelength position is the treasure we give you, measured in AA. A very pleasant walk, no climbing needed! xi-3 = 6911.0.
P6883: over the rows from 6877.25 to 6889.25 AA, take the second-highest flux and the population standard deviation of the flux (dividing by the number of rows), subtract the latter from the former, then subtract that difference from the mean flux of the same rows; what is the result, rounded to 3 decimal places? -0.011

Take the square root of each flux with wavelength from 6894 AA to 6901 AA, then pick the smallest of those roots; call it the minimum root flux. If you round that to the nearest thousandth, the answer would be 1.046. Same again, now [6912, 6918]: 1.090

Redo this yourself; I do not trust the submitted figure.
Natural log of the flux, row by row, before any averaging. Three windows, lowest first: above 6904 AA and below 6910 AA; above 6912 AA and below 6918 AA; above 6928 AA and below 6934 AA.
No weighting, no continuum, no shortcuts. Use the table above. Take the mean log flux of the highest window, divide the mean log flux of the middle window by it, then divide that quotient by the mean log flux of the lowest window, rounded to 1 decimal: 3.2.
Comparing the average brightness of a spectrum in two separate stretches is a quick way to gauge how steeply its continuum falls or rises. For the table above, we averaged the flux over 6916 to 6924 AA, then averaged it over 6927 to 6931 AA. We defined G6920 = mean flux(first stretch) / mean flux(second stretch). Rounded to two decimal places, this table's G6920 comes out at 1.04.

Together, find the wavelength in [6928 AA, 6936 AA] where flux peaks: 6930.5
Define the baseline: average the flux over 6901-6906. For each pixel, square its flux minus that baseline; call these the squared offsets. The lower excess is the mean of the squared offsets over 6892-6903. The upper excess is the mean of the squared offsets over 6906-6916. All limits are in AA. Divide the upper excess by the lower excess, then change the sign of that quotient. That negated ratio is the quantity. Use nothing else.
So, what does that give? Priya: -0.89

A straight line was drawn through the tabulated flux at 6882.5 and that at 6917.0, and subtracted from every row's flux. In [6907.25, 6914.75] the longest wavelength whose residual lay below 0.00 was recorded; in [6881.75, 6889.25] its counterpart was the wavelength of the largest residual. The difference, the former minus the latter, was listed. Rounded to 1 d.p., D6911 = 30.0 AA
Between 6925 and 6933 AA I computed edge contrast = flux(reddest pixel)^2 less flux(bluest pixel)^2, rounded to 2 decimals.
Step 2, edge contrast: 0.03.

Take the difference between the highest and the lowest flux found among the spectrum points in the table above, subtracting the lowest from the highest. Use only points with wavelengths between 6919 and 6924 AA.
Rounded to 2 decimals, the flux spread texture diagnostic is 0.14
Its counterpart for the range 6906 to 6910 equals 0.17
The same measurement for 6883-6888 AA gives 0.21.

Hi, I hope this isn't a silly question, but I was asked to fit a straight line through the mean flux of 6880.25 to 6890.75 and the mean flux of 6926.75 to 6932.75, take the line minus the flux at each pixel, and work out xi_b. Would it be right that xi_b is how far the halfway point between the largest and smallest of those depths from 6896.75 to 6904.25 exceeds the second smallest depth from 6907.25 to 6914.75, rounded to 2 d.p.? 0.12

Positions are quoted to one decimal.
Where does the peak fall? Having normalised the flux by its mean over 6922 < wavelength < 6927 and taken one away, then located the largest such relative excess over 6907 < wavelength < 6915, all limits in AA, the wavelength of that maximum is 6911.0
